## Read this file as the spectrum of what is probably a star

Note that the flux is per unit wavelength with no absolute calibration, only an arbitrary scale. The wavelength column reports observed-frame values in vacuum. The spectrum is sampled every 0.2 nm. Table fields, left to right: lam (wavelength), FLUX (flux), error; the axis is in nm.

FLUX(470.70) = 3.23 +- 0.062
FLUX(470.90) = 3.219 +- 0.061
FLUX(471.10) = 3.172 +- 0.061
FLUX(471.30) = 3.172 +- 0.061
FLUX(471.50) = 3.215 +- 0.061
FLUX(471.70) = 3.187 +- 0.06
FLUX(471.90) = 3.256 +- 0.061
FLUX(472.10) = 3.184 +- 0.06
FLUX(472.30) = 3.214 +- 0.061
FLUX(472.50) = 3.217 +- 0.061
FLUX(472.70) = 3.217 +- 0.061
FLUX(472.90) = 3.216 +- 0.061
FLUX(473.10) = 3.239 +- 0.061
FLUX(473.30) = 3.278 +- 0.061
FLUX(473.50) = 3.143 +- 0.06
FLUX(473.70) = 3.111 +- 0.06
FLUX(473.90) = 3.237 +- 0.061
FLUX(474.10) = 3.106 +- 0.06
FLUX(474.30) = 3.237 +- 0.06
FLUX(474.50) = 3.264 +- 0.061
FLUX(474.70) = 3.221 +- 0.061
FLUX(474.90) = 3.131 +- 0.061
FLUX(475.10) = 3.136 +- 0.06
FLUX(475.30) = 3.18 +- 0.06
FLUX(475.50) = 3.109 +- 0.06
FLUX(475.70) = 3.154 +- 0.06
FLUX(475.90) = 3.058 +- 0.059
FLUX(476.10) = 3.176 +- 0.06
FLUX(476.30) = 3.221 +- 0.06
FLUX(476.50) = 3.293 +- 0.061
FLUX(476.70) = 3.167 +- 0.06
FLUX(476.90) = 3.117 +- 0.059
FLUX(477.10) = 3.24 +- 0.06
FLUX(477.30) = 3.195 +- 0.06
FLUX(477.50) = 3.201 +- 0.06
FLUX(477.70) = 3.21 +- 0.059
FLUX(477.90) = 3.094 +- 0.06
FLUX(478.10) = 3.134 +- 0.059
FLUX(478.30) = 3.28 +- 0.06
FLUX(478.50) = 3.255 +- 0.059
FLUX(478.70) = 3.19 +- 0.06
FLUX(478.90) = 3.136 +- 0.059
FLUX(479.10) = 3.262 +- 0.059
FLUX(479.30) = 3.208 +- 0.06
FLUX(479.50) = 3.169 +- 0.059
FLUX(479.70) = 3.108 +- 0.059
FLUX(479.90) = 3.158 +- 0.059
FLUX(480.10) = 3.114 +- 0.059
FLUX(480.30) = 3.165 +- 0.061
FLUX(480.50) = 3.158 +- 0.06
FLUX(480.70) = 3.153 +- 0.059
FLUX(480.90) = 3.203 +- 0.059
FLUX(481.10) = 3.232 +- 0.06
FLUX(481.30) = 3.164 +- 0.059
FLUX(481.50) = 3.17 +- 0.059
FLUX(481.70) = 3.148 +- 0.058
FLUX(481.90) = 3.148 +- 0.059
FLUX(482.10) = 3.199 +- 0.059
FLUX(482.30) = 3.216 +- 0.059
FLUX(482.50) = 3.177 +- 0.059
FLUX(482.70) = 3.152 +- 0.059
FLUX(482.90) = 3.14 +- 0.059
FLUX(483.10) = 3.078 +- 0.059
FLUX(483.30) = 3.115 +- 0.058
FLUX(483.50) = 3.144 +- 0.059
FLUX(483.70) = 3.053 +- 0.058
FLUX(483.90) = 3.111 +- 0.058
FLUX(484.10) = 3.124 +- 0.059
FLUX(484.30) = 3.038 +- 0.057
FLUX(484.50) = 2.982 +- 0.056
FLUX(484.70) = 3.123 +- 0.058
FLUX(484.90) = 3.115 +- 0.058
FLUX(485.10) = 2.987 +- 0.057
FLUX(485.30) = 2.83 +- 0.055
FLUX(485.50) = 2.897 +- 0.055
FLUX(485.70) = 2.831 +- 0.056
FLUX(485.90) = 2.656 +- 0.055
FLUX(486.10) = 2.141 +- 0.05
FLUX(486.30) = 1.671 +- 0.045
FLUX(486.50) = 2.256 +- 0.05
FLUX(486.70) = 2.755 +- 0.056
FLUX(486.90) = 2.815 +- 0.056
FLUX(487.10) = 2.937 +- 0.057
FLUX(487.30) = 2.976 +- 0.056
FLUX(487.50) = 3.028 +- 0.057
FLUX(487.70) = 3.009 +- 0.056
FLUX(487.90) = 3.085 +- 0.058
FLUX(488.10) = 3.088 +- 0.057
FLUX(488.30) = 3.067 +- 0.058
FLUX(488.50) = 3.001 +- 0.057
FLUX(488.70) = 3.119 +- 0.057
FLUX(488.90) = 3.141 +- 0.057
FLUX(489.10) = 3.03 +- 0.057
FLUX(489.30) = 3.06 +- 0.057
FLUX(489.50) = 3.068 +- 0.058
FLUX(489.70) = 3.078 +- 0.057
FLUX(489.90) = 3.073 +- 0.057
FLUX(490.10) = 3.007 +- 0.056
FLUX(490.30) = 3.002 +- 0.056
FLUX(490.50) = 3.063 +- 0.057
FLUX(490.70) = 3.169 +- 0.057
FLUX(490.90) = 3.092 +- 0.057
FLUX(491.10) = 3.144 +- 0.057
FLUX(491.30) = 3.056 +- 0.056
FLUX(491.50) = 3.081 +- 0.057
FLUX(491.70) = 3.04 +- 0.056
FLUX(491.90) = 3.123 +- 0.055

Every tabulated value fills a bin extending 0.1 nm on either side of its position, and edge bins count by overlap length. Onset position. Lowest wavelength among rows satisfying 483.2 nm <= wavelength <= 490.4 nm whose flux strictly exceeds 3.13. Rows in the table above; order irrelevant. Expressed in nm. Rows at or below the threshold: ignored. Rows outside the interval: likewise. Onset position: 483.50 nm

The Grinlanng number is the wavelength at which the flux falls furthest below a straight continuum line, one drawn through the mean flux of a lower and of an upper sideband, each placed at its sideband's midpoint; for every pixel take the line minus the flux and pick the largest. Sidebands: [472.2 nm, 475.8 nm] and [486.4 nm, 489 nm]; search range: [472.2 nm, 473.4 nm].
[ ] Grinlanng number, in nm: 472.30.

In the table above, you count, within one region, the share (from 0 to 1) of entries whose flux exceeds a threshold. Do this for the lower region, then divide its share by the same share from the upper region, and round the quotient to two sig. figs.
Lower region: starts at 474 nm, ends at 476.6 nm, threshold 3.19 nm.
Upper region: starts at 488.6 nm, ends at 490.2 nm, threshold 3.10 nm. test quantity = 1.5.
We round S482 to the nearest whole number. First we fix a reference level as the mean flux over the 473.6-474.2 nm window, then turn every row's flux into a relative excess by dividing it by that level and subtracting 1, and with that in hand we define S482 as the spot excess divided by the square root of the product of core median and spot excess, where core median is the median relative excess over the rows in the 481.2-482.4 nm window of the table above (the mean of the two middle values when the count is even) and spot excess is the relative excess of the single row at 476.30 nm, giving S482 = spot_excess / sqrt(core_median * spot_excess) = 2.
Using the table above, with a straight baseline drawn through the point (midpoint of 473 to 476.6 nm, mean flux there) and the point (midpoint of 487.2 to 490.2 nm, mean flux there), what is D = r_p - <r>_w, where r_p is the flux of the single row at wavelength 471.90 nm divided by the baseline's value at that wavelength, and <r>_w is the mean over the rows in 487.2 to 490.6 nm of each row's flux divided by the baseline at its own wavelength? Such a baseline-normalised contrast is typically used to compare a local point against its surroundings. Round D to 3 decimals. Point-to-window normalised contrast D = 0.015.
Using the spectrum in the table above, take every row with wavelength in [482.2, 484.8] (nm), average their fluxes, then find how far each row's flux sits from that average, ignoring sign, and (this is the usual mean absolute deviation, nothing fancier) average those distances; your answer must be 0.046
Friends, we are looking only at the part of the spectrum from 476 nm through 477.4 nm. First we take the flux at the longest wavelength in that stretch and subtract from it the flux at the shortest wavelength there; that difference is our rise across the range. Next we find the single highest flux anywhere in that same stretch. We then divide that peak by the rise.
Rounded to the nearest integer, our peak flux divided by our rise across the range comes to 173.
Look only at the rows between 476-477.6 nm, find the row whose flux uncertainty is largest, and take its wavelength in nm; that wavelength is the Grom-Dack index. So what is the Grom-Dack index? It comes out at 476.50 nm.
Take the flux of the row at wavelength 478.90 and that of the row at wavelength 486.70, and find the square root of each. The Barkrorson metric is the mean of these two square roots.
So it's 1.72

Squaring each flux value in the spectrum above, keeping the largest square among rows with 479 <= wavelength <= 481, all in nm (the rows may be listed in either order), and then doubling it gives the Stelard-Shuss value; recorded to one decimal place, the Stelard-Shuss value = 21.3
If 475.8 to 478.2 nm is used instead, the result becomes 21.7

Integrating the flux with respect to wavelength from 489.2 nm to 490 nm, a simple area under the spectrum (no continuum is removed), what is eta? 2.5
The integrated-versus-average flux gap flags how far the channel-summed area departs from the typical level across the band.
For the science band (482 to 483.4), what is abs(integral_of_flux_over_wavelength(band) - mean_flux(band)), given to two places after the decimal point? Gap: 1.26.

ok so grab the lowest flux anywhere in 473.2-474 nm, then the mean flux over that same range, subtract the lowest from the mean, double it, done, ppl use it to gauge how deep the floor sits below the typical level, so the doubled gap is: 0.16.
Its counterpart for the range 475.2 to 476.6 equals 0.22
